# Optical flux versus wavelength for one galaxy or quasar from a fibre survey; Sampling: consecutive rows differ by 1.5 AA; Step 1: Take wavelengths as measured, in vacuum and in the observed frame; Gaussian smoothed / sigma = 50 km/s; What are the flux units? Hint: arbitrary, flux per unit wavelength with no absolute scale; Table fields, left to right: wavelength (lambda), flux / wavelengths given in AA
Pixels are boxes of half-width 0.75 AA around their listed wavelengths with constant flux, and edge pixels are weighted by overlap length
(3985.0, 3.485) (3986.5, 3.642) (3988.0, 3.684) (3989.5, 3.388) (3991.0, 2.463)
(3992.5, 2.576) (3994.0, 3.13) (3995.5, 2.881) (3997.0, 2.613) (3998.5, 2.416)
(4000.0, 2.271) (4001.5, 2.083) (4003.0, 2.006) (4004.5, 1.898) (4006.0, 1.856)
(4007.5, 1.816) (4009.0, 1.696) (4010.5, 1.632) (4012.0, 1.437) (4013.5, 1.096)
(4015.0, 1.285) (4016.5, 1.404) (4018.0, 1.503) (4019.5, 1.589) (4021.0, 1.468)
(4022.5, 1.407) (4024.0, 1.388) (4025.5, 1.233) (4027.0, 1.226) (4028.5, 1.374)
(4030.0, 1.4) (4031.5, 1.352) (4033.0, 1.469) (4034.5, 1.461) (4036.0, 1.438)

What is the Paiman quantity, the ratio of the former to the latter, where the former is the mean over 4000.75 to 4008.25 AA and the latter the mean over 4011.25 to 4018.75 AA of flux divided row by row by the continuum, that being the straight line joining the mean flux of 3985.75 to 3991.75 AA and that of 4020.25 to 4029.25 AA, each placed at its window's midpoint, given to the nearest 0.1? 1.1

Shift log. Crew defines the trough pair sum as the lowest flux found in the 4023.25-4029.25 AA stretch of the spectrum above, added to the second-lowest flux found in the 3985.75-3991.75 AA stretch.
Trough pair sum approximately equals 4.6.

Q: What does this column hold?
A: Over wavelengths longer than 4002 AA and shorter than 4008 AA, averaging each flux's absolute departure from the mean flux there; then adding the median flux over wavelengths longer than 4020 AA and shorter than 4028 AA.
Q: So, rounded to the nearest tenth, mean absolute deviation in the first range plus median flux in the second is 1.4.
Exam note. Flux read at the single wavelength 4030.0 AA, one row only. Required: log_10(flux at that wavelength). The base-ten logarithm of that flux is 0.15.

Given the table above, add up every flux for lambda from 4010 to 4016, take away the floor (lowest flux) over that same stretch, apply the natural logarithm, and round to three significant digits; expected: 1.47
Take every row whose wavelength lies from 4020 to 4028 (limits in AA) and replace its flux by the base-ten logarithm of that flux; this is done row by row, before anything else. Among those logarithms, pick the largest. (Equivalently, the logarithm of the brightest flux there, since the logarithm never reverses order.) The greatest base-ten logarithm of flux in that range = 0.17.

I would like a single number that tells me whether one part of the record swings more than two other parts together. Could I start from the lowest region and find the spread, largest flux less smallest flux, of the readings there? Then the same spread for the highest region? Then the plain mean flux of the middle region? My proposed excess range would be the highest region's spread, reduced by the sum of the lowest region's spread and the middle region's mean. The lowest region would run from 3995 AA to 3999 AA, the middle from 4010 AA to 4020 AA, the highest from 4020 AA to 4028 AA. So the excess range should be -1.6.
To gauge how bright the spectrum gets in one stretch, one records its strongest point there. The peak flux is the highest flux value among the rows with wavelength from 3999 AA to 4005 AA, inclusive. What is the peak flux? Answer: 2.271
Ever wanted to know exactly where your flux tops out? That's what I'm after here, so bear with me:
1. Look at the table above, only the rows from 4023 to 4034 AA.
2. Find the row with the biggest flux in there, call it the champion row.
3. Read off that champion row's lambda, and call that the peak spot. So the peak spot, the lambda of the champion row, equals 4033.0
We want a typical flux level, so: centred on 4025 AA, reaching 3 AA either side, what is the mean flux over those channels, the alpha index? 1.31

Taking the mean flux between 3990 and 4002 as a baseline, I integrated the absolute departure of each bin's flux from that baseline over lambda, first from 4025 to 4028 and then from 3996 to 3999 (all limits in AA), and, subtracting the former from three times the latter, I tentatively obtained -3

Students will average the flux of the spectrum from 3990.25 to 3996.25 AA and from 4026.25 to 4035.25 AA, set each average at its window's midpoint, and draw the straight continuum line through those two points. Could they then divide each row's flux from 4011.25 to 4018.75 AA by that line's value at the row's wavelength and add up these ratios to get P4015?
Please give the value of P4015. 3.44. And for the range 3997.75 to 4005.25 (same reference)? 4.33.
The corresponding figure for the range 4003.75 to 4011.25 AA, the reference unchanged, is 3.97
